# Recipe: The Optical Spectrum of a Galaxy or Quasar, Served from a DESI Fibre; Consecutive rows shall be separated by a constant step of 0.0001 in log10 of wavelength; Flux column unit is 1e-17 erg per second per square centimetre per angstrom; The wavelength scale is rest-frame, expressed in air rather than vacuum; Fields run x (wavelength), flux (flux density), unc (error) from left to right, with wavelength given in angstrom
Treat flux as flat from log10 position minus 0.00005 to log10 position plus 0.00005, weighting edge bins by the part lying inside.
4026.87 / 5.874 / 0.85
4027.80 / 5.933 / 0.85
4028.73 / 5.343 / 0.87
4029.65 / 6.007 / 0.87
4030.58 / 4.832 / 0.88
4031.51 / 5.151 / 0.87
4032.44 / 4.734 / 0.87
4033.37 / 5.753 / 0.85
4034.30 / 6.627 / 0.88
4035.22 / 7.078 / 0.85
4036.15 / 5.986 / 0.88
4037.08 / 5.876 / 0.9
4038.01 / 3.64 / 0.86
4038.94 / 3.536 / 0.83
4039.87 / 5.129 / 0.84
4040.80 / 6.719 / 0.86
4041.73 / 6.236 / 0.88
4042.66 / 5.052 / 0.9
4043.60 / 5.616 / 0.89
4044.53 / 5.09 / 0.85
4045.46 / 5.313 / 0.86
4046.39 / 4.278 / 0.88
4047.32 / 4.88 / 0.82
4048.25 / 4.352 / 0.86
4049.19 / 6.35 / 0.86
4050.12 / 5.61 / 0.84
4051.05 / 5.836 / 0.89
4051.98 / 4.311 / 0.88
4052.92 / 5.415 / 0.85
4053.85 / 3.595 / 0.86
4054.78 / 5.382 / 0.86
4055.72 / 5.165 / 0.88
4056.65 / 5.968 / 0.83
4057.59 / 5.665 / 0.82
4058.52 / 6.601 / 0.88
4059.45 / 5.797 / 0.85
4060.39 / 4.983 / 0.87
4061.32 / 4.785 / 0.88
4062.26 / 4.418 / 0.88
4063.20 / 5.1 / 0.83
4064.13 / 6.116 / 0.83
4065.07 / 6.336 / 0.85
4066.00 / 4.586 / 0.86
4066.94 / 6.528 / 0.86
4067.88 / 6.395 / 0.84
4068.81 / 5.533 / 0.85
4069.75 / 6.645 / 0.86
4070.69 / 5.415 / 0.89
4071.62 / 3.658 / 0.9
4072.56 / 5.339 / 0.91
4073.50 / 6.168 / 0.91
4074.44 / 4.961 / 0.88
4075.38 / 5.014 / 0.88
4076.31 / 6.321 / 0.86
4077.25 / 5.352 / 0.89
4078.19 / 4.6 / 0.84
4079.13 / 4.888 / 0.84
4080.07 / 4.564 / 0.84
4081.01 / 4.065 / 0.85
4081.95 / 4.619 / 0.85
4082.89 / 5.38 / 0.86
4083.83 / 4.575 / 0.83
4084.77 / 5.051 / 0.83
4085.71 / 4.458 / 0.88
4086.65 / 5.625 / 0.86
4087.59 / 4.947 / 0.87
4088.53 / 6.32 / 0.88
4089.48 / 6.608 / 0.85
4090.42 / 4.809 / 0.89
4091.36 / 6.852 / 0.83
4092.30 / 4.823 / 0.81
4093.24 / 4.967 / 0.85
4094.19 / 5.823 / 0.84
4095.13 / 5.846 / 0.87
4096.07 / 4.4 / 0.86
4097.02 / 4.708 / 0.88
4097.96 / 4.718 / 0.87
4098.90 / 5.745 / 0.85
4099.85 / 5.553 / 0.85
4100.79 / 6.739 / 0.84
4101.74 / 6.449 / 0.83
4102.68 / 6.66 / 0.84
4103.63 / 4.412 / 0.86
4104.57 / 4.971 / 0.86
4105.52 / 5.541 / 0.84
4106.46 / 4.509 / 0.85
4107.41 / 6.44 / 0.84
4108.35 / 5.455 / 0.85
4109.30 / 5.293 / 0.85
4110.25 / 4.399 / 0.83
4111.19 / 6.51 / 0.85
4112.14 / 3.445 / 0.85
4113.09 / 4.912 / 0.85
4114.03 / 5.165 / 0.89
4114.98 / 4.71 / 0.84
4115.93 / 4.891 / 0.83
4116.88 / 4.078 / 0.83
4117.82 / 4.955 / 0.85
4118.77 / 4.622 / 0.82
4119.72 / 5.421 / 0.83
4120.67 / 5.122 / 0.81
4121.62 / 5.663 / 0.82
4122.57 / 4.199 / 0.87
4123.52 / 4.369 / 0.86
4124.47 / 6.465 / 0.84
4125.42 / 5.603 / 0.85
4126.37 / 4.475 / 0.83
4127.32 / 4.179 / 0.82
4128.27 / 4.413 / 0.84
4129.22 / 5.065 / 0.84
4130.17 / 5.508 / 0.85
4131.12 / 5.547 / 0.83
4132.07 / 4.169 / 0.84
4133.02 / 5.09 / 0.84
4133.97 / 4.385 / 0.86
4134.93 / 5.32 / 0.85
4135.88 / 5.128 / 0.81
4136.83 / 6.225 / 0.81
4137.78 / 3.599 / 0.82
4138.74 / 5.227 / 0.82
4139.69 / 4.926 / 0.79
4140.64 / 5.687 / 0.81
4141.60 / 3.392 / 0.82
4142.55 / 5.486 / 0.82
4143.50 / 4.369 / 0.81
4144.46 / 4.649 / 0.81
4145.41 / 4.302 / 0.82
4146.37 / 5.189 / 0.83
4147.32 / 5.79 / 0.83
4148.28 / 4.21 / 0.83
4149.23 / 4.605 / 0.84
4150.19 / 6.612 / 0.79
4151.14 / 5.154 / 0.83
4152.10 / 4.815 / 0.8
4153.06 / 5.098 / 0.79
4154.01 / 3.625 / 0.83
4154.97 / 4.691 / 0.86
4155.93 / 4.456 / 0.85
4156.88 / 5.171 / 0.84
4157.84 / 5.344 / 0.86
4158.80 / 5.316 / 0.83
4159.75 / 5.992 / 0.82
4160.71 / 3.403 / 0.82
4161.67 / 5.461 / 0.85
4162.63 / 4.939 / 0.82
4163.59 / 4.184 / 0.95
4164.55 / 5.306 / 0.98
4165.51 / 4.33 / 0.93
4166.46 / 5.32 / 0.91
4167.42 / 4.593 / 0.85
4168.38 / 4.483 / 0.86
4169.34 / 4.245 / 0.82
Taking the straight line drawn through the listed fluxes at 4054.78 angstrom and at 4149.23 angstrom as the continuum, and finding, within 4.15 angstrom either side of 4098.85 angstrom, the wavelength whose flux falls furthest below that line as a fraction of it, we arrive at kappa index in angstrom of 4096.07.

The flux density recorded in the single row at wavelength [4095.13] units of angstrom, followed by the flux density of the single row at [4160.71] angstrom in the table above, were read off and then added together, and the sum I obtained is 9.2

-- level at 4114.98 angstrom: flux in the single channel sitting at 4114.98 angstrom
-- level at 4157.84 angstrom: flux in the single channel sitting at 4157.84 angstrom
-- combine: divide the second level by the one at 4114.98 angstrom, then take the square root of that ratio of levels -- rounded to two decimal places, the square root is 1.07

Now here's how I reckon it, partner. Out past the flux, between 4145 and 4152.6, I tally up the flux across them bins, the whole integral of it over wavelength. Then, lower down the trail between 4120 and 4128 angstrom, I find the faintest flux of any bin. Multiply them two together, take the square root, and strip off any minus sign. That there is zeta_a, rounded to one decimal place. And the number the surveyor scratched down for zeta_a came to 12.7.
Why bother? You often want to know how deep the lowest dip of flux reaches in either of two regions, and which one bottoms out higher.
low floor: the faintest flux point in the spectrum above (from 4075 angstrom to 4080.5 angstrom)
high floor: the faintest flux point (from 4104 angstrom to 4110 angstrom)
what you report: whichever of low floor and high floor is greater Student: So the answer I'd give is 4.6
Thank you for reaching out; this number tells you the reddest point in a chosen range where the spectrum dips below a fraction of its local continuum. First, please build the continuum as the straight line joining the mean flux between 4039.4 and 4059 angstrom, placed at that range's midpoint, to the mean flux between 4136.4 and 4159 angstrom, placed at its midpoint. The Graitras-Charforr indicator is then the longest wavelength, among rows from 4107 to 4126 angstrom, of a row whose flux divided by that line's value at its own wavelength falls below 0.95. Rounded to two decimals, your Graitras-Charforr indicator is 4123.52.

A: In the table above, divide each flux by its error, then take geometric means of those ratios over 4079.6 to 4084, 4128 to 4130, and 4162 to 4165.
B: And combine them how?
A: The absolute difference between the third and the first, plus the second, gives 5.86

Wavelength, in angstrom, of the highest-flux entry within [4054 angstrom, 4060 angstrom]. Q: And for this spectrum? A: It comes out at 4058.52 angstrom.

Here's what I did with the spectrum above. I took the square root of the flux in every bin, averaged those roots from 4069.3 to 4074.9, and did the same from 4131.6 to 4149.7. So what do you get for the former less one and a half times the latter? -0.98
